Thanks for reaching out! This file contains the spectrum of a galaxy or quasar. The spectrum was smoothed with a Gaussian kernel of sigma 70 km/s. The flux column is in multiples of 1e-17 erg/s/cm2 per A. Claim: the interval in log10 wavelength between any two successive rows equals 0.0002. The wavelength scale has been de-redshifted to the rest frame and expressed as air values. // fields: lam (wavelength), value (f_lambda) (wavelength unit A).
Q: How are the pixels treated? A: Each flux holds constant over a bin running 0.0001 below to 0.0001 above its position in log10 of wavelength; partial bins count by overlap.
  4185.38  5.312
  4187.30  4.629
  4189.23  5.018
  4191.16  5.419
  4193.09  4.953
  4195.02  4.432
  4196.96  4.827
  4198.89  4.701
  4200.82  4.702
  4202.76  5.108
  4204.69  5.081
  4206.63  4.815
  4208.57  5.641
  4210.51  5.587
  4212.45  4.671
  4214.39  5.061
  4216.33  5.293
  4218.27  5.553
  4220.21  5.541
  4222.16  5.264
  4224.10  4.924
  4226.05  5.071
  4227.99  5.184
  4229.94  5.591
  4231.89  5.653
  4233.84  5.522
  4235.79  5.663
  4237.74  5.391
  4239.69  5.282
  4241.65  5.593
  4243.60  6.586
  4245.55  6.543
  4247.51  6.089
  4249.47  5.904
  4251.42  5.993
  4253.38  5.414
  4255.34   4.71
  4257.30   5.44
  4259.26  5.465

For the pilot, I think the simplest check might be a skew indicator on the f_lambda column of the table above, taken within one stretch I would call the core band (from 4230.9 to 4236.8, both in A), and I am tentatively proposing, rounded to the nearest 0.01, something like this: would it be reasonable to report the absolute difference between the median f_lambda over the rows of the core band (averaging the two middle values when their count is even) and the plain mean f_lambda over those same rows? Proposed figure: 0.04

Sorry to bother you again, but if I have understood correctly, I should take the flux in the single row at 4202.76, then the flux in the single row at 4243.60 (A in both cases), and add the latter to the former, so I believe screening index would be 11.7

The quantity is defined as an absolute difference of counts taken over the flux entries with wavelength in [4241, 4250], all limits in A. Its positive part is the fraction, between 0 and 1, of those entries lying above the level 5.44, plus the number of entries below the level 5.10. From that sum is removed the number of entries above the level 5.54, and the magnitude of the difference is 4.0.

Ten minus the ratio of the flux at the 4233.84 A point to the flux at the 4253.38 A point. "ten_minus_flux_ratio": 8.98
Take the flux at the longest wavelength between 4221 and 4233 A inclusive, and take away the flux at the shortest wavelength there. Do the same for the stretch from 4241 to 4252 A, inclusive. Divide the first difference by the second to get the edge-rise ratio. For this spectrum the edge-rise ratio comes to 1.0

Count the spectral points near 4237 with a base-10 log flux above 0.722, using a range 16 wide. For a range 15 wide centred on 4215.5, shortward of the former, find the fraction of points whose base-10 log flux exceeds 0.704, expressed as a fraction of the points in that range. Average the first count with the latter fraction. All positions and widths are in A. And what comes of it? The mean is 4.4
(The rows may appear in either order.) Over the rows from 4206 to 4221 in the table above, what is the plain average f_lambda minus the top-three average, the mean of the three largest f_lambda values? -0.32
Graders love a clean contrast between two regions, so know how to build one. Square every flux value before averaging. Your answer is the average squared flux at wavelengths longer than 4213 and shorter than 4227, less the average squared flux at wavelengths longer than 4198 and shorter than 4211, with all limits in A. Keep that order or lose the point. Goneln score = 1.5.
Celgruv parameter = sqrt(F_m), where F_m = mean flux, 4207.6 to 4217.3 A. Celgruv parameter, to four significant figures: 2.291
